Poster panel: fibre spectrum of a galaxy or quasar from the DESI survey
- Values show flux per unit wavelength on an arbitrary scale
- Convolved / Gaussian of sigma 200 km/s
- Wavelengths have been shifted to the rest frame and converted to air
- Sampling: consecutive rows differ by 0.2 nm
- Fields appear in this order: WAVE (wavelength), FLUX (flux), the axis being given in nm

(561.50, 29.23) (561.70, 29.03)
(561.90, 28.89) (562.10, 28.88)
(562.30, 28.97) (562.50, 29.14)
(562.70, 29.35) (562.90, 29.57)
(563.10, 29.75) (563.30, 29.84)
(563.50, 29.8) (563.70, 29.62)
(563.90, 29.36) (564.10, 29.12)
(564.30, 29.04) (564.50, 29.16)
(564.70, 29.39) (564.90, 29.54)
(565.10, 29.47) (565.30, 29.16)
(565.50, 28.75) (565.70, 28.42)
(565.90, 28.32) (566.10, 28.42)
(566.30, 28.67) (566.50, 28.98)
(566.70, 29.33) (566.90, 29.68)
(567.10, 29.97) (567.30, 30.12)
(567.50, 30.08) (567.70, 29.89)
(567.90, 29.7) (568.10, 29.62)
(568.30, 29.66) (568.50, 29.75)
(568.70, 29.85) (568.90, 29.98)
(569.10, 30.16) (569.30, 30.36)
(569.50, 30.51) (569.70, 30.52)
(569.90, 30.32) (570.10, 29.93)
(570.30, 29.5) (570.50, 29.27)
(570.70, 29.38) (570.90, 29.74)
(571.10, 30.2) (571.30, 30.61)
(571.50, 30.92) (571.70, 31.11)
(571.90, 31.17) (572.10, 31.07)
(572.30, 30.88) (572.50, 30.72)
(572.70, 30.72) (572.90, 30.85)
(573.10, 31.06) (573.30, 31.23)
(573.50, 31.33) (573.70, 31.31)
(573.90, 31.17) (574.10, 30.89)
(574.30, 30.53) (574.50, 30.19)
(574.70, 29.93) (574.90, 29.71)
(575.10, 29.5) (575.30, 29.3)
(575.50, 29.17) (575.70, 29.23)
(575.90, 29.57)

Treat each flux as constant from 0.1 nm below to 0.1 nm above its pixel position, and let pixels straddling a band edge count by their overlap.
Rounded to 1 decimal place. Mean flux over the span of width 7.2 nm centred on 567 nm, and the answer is 29.5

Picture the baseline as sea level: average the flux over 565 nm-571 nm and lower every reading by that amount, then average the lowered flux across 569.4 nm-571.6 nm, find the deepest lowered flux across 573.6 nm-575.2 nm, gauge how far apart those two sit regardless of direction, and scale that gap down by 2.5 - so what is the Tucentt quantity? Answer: 0.23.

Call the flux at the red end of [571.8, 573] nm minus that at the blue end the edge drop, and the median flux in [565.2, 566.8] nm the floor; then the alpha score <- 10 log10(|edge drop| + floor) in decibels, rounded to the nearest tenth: 14.6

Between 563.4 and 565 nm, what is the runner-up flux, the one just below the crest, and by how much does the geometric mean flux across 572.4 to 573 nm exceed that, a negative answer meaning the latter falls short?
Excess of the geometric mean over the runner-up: 1.1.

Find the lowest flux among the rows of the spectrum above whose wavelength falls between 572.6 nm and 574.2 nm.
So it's 30.72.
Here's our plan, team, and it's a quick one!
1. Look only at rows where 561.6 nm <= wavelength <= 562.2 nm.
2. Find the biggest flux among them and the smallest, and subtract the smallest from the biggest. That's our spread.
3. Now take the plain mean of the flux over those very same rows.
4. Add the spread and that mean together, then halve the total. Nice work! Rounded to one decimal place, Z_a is 14.5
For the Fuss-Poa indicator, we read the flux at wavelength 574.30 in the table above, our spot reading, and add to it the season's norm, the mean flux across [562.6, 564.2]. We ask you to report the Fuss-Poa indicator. 60.1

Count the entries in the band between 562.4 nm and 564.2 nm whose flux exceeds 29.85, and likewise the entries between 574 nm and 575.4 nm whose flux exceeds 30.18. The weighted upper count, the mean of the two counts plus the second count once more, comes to 4.5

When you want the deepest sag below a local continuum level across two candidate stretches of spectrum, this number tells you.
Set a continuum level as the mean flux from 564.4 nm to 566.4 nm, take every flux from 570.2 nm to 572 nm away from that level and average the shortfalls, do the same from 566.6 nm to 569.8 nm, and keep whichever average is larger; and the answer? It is -1.02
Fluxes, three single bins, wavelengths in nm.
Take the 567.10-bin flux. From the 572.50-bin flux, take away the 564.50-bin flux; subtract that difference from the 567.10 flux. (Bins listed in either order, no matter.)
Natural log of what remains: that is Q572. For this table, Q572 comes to 3.35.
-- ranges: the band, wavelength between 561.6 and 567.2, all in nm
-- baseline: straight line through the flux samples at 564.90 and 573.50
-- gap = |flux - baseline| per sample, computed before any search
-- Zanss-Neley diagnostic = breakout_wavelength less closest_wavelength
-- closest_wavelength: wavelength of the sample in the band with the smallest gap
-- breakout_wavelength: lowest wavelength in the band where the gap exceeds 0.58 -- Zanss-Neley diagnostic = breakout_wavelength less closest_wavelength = -1.80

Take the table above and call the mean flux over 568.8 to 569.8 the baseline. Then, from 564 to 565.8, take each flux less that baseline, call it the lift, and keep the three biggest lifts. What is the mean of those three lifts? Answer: -0.8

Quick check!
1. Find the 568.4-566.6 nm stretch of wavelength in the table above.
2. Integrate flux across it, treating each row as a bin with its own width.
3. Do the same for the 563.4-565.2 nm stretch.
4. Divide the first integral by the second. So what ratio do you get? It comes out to 1.01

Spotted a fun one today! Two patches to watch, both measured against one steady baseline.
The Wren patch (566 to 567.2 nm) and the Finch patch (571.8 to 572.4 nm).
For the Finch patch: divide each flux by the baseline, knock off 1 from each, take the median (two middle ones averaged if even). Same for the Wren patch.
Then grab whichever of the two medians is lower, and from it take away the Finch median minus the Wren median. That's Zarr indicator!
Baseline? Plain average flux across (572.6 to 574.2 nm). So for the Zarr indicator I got -0.12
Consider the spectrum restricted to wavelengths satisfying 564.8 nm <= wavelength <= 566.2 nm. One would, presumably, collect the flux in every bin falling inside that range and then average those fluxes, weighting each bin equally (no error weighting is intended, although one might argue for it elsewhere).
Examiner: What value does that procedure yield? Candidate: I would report 28.87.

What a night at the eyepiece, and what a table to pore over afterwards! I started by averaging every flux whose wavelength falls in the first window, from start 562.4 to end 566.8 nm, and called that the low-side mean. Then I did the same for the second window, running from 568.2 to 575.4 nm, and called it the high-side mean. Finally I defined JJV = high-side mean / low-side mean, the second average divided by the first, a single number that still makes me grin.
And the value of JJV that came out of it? 1.040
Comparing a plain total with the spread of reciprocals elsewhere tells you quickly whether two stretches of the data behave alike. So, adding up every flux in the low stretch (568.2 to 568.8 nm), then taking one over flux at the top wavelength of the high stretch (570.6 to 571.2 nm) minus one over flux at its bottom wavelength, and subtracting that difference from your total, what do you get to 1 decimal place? 89.3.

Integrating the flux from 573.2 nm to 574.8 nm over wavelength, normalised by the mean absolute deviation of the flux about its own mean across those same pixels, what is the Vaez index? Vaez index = 109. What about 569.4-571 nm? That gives 113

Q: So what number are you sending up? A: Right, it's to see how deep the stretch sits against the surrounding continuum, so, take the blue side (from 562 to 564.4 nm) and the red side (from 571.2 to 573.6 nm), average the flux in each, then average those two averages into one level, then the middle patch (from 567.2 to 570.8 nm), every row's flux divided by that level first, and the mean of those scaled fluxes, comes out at 0.99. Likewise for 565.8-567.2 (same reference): 0.96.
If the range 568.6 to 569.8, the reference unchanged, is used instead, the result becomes 1.00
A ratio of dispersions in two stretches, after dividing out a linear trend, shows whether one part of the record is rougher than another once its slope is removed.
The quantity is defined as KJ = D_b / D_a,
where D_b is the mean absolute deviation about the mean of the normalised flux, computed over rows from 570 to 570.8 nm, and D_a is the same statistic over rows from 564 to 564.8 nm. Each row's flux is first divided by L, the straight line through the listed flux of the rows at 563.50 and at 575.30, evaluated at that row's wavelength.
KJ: 1.8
